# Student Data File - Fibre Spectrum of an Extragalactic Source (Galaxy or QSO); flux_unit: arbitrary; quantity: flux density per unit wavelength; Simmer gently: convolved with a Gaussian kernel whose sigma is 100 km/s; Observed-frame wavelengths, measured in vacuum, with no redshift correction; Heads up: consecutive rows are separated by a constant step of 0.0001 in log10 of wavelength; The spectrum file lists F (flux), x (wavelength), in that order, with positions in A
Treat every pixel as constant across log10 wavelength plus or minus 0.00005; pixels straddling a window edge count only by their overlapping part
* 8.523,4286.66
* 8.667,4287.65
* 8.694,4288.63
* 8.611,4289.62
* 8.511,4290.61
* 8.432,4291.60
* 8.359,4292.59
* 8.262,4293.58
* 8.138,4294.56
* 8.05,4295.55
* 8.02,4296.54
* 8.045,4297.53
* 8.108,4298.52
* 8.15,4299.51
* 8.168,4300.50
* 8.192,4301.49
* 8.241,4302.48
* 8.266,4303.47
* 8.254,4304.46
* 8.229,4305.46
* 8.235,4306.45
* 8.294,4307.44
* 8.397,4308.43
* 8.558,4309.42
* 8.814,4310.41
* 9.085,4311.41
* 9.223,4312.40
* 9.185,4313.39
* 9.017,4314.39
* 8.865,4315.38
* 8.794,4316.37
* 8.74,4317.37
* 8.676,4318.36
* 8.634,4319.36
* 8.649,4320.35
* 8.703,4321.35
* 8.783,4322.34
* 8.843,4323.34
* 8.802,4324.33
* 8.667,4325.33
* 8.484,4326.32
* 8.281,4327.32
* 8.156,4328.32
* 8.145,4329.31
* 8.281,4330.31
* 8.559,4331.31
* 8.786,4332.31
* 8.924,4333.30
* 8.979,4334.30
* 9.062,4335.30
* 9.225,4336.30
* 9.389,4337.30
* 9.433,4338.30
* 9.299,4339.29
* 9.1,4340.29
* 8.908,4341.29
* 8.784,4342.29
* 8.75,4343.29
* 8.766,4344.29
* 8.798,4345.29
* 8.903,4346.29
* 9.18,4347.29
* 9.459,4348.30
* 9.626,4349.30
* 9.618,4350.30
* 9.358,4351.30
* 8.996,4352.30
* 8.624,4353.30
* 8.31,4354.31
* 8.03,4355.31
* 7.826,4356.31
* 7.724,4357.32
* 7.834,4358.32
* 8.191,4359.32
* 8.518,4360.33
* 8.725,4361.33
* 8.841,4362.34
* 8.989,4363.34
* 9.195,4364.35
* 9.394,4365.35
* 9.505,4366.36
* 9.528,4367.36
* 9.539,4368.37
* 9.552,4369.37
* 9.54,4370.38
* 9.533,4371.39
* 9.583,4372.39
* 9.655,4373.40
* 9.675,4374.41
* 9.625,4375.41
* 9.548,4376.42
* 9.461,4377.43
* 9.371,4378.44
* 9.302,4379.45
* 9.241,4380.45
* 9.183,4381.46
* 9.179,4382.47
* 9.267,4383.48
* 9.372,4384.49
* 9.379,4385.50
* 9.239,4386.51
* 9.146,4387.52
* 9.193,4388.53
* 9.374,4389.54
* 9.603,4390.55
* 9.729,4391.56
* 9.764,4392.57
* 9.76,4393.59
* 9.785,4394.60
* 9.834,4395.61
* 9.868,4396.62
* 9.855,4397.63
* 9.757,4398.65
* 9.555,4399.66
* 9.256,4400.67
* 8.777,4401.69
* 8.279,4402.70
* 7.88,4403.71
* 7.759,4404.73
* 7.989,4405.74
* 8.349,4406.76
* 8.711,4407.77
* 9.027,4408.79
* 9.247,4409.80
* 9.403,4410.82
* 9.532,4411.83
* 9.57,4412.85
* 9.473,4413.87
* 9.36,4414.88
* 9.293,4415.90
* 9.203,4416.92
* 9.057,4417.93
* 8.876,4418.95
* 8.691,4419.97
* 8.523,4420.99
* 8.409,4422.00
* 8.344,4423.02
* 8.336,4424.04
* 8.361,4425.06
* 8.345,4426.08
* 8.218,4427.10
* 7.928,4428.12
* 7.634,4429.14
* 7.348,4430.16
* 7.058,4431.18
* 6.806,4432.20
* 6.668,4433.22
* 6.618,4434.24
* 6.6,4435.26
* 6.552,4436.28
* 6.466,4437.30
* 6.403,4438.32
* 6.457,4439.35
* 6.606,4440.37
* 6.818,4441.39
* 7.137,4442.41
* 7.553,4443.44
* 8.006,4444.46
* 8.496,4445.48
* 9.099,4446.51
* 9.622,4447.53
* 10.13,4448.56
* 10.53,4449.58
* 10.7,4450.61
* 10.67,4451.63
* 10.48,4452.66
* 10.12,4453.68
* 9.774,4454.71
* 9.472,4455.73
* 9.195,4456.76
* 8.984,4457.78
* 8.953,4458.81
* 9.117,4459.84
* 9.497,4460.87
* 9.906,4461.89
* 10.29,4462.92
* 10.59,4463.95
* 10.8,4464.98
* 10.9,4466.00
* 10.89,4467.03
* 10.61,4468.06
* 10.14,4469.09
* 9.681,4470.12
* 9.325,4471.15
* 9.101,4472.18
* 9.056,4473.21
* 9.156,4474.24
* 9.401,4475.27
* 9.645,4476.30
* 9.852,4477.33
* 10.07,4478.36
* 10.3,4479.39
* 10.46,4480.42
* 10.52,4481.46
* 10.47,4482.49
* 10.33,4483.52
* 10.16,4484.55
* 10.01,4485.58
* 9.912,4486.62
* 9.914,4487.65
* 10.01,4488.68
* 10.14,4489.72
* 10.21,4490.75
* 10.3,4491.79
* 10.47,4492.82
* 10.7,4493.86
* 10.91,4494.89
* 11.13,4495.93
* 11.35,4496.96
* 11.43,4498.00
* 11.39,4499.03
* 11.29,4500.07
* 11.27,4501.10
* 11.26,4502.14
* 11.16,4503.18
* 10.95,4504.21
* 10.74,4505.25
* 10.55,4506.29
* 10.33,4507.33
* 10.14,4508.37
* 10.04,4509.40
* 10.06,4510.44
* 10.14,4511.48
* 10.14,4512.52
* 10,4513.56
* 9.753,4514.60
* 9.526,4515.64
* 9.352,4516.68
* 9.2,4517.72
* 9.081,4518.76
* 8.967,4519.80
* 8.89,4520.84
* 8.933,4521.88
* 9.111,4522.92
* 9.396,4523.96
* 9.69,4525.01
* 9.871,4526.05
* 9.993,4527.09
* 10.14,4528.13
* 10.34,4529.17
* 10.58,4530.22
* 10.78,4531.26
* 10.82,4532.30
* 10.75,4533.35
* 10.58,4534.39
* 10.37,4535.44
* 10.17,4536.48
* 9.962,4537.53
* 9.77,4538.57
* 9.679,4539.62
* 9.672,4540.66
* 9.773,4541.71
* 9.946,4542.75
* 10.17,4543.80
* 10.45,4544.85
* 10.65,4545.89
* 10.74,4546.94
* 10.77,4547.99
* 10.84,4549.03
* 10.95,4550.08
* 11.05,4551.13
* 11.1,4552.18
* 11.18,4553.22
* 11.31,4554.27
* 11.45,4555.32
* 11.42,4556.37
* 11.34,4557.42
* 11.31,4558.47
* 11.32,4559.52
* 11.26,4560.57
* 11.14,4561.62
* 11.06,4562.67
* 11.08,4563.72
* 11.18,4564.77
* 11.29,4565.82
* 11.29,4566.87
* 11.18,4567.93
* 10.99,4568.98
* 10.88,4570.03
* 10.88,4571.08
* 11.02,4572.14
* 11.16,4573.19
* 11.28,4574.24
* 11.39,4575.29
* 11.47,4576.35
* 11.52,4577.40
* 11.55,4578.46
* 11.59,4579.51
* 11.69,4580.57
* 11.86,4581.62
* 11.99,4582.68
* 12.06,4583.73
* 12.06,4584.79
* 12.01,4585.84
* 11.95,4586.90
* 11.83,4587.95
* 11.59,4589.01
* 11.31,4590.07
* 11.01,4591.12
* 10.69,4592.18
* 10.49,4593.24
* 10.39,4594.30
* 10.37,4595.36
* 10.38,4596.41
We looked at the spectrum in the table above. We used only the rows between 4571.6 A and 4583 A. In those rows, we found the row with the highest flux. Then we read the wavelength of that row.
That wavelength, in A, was 4582.68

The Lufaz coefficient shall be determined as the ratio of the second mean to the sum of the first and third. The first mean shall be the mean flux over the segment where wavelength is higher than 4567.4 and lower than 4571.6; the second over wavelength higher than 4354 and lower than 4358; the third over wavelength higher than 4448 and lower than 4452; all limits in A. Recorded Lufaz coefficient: 0.37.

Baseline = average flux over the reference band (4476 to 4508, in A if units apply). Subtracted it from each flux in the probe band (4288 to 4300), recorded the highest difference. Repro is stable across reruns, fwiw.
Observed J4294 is -1.9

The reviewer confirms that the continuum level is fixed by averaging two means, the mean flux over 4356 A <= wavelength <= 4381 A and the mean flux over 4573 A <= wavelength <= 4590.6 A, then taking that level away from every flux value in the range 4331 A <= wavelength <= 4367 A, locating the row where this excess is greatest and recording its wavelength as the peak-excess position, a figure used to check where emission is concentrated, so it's 4349.30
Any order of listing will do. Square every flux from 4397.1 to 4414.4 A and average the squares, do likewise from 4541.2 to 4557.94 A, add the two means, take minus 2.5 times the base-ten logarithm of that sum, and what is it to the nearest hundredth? -5.74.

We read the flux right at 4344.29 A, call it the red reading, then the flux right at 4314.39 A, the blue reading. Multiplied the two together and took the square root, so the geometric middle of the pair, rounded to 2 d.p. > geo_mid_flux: 8.89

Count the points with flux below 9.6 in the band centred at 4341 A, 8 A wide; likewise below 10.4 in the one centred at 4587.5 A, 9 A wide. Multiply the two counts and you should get 0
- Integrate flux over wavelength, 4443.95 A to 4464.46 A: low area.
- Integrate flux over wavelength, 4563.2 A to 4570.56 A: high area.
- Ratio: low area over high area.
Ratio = 2.4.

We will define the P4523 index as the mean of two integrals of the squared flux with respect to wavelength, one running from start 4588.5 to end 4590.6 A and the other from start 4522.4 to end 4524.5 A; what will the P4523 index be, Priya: 228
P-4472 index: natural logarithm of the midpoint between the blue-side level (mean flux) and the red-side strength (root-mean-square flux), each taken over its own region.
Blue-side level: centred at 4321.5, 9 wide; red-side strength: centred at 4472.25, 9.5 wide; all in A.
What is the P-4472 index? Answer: 2.21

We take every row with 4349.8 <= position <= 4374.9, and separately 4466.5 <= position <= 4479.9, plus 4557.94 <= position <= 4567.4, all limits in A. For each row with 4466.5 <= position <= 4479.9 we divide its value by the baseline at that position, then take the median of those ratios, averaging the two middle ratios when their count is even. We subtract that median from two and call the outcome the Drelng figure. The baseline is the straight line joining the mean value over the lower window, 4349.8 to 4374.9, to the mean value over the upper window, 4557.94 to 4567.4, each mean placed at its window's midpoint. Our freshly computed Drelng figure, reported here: 1.05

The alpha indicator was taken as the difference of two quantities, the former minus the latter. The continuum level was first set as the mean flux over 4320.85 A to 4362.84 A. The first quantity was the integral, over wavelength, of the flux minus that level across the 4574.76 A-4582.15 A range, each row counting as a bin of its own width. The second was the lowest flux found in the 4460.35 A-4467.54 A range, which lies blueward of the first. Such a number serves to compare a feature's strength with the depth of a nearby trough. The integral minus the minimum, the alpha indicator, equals 11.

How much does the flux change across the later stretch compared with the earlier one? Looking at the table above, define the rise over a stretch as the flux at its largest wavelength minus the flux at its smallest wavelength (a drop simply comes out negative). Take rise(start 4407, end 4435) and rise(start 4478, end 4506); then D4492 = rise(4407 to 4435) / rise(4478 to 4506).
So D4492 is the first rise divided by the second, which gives -3.1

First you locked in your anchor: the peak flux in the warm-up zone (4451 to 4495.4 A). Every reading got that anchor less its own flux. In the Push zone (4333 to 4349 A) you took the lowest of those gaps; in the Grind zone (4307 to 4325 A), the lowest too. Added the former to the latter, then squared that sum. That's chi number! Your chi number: 10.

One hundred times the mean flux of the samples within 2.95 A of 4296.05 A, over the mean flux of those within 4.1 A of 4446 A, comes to 92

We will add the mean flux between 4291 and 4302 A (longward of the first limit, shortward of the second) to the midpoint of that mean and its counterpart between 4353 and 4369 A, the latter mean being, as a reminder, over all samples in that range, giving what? 16.6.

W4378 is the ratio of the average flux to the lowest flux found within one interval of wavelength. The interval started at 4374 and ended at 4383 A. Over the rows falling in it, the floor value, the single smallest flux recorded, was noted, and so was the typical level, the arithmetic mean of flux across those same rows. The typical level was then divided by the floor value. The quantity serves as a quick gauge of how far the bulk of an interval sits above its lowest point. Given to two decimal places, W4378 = 1.02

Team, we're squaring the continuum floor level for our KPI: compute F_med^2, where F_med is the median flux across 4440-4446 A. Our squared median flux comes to 54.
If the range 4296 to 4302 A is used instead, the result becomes 66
